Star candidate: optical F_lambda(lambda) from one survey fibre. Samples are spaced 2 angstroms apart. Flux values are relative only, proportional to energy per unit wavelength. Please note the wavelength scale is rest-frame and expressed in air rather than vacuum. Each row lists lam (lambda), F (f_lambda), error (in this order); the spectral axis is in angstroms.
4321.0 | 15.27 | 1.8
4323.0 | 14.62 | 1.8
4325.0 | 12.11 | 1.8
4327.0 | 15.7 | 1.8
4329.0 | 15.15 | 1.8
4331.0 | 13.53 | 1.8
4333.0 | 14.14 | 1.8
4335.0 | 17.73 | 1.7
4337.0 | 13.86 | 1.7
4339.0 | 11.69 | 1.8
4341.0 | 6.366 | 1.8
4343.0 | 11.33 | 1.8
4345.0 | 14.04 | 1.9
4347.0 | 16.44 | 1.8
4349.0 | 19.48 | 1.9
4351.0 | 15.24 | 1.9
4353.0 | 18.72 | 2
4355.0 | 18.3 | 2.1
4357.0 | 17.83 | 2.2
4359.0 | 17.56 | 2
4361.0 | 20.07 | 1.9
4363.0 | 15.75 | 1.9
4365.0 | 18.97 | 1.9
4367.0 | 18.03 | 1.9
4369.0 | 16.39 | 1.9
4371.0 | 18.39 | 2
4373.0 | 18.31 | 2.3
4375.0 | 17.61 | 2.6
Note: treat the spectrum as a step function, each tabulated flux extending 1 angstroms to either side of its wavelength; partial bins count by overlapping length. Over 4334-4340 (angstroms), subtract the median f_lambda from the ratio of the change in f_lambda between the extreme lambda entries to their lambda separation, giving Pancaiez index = -15.4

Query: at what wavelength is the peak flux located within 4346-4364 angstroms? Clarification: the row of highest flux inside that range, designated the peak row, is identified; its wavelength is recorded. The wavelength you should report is 4361.0 angstroms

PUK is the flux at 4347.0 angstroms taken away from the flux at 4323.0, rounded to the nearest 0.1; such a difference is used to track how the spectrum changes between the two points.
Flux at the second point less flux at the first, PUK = -1.8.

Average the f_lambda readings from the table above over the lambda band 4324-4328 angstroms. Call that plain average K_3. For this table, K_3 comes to 13.9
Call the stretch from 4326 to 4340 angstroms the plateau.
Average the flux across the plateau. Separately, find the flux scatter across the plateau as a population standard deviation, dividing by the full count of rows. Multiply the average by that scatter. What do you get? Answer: 26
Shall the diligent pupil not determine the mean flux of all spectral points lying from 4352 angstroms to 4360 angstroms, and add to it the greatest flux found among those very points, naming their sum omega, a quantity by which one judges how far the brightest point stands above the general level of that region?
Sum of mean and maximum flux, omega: 36.8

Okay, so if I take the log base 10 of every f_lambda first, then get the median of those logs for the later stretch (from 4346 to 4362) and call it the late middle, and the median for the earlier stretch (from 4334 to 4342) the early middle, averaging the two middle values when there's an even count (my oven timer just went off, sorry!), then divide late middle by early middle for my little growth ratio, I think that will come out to 1.14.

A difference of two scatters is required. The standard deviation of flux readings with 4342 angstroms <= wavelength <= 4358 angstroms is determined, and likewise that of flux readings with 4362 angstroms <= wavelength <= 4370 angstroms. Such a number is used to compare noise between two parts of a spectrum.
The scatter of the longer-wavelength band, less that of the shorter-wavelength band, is -1.3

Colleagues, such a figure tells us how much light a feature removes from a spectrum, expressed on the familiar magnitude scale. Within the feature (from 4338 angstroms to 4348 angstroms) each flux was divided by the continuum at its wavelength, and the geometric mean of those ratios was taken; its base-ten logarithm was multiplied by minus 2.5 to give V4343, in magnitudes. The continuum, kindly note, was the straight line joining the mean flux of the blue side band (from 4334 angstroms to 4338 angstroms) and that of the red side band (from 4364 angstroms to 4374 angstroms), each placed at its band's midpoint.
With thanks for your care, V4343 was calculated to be 0.38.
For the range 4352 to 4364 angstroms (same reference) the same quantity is -0.04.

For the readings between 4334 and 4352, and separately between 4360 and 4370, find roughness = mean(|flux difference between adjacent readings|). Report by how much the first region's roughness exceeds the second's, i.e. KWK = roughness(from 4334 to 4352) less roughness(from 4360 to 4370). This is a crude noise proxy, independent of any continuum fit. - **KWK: 1.06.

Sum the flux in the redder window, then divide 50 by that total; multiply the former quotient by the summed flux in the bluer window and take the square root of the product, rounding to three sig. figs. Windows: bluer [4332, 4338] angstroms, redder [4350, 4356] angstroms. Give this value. 6.61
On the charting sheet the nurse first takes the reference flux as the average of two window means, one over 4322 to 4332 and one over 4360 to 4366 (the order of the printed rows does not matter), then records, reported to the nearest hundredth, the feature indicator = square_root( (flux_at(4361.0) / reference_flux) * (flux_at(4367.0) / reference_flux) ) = 1.17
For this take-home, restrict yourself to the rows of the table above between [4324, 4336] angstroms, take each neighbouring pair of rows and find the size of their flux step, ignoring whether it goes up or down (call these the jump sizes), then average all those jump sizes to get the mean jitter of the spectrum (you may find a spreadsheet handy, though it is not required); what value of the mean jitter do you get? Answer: 1.99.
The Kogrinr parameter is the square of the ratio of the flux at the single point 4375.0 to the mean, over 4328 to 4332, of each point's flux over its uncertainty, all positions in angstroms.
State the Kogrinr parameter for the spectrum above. 4.9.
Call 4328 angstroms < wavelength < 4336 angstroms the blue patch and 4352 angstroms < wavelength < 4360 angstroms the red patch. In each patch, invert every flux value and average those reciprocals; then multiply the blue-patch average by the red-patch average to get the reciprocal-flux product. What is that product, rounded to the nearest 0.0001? 0.0037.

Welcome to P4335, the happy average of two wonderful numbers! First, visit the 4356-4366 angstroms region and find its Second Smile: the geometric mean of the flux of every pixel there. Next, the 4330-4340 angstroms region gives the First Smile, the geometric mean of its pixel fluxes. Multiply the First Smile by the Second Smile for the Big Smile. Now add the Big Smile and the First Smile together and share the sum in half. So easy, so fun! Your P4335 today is 133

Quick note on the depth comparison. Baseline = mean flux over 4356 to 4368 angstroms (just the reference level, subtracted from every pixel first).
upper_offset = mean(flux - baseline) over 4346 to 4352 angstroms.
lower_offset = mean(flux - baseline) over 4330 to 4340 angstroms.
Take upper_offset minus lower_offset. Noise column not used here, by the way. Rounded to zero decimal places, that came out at 3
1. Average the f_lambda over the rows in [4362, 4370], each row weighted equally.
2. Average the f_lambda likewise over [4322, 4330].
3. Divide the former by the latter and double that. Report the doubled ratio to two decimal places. 2.40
